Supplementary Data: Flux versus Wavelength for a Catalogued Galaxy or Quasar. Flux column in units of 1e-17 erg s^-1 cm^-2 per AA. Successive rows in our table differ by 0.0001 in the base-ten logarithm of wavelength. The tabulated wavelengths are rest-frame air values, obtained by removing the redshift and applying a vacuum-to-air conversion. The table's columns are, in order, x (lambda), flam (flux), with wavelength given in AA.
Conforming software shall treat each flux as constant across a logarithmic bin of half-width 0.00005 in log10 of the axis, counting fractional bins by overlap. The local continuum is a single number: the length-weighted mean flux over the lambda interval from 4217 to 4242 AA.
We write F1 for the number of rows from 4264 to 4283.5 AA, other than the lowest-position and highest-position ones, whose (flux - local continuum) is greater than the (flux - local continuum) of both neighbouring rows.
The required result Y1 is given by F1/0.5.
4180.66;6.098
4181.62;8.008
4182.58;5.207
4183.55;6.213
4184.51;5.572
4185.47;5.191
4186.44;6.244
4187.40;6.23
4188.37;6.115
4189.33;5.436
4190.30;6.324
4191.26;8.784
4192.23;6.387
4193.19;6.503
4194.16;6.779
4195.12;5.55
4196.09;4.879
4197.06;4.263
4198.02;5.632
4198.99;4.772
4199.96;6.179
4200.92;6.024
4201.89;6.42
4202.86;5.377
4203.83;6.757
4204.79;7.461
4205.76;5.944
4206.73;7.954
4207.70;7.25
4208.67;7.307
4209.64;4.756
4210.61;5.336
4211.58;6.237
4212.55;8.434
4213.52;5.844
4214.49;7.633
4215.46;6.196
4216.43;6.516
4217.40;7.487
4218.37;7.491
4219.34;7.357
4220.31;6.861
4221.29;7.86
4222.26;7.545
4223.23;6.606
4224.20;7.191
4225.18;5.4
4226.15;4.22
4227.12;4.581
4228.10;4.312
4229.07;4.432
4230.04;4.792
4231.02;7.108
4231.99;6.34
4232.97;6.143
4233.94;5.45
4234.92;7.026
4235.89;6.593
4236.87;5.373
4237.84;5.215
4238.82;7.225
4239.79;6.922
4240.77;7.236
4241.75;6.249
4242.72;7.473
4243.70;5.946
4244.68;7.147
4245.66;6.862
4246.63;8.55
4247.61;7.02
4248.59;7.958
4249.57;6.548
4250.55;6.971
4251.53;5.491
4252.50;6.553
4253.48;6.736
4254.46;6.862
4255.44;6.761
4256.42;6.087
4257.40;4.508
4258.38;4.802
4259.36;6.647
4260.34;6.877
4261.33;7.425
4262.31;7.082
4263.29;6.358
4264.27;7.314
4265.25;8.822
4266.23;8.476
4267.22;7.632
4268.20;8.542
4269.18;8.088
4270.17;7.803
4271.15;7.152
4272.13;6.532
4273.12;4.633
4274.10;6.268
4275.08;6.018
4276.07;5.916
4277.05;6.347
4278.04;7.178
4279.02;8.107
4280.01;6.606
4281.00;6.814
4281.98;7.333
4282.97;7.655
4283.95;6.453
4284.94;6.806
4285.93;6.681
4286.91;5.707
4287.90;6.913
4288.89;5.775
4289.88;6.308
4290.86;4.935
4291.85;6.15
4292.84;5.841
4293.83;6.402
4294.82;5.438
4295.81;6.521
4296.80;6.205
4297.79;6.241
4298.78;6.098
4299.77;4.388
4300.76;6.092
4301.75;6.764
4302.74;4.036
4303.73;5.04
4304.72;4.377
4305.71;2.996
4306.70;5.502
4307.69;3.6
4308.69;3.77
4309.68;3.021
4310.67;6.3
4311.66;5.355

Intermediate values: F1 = 4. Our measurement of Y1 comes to 8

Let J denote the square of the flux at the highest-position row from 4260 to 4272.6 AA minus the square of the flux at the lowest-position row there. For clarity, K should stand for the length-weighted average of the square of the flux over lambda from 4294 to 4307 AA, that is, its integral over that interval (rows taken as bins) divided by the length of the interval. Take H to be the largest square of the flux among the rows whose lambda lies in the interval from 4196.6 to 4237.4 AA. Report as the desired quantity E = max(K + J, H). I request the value 71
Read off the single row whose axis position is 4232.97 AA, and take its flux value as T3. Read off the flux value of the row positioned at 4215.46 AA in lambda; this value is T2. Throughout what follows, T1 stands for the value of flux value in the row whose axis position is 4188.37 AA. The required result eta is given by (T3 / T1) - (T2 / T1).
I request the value 0.0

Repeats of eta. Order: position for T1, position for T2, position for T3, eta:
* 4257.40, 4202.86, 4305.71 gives -0.5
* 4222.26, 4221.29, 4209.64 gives -0.4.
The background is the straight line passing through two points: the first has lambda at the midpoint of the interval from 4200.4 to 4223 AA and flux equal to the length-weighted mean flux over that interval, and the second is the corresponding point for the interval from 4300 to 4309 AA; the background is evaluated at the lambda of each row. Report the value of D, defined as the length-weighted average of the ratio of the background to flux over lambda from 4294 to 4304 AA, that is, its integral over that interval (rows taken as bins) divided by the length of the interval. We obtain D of 0.86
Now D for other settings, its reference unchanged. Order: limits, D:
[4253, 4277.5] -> 0.85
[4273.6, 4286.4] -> 0.78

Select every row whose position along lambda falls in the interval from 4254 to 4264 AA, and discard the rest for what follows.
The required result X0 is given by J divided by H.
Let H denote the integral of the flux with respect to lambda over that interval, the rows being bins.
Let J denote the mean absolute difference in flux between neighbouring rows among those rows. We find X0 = 0.011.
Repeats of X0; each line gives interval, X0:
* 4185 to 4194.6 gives 0.014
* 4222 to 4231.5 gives 0.017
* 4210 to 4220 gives 0.017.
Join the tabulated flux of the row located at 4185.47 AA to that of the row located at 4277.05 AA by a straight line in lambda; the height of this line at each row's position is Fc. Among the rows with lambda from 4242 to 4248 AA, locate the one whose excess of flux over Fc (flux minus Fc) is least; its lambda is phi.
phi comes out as 4243.70 AA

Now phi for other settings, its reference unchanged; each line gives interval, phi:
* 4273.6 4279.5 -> 4276.07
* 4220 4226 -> 4225.18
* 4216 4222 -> 4216.43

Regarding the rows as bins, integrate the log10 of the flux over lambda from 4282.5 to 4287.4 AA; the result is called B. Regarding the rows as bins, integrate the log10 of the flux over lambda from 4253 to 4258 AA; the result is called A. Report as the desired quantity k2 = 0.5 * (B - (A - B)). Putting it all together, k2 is 2.1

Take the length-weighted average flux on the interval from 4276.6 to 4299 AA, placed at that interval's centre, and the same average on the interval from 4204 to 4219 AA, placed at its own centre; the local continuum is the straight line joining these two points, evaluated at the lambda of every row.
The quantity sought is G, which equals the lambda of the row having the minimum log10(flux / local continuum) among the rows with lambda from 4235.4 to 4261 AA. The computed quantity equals 4257.40 AA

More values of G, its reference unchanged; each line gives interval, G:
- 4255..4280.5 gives 4257.40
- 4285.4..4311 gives 4305.71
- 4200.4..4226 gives 4209.64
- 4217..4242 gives 4226.15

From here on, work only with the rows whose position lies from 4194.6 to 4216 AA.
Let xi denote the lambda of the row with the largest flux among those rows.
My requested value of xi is 4212.55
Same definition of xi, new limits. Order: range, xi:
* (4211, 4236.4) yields 4212.55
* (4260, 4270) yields 4265.25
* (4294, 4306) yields 4301.75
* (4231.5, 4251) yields 4246.63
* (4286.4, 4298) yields 4287.90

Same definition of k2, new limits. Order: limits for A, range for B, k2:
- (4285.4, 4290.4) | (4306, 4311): 1.1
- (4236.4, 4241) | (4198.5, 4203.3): 1.8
